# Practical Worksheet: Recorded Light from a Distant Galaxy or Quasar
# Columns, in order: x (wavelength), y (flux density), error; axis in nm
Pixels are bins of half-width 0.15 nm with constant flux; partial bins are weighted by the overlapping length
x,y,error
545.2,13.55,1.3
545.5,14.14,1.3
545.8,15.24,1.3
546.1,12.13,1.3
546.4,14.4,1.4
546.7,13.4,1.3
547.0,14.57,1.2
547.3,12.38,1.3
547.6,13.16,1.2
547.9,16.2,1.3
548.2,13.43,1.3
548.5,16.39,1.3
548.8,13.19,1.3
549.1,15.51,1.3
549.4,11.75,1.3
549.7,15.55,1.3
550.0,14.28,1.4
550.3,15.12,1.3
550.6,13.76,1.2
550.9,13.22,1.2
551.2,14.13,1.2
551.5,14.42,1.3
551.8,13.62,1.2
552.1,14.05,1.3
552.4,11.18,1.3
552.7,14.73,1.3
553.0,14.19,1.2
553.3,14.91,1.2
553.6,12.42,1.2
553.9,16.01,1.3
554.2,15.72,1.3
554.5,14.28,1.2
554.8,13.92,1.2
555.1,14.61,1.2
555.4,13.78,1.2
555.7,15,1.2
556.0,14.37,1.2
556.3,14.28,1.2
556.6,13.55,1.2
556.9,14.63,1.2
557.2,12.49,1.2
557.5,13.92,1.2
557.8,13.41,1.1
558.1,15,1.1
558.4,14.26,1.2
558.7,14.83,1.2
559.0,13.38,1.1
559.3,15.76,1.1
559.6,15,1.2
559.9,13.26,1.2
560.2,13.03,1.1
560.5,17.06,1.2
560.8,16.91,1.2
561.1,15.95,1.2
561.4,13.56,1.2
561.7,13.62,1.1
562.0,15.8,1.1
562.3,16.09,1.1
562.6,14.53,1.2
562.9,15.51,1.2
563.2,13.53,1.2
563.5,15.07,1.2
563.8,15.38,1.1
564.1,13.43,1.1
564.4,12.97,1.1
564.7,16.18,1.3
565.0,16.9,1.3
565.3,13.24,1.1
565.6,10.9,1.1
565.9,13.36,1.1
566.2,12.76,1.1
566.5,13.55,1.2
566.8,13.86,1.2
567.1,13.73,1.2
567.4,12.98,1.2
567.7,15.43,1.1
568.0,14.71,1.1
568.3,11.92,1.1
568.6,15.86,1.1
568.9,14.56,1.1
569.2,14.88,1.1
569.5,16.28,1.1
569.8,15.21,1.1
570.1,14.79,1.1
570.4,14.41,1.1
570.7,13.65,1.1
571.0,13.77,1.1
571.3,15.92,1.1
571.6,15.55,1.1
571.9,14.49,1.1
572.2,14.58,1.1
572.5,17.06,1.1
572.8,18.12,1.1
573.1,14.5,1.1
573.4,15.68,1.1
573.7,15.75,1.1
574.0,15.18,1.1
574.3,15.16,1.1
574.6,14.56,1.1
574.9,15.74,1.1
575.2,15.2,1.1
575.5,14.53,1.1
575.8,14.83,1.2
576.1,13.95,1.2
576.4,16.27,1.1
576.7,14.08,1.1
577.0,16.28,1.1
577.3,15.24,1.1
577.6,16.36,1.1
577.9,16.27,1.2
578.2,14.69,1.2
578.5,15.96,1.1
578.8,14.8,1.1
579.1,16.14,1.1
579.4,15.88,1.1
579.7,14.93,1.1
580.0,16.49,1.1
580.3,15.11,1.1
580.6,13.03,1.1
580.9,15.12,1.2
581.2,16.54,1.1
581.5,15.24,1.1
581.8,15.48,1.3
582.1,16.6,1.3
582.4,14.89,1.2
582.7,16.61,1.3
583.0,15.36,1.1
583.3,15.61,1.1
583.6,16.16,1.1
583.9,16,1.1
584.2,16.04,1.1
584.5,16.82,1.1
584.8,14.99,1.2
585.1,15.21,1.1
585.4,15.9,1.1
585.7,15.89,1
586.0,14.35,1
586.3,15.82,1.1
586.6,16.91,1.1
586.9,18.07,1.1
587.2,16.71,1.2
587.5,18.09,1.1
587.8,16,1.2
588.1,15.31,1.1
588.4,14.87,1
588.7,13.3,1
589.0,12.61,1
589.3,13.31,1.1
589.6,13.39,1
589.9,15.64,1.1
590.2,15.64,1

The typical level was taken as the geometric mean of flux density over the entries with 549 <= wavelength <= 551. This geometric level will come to 14.1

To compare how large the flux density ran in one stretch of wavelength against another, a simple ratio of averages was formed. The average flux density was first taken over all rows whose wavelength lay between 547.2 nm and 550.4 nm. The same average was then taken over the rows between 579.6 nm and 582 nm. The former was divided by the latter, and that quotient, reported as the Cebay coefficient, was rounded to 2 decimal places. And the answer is 0.94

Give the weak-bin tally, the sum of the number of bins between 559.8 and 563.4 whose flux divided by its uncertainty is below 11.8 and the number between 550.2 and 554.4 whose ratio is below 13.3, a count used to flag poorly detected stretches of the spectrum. 17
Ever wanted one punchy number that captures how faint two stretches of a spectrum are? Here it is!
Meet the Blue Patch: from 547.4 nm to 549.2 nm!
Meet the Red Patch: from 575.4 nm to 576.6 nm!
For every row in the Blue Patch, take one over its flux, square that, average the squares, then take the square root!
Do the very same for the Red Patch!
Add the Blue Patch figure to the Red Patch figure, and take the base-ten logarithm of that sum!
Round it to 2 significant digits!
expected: -0.86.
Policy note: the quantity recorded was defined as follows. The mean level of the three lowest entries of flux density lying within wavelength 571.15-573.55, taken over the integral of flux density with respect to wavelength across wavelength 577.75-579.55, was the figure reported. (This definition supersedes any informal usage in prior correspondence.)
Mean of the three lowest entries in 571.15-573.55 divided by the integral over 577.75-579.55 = 0.52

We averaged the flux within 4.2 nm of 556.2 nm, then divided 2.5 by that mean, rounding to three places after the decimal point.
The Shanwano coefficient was 0.177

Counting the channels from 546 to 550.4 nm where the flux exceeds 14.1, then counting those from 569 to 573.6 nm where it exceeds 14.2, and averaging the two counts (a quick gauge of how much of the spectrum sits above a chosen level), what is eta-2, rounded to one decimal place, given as 10.5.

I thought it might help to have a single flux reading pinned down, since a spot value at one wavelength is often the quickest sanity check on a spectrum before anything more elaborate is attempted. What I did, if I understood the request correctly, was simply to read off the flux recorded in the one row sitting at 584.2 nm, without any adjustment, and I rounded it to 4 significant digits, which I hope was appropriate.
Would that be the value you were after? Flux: 16.04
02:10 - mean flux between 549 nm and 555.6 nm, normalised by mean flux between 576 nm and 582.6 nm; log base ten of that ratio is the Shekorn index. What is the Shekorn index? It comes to -0.038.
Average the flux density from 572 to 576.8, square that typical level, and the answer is 235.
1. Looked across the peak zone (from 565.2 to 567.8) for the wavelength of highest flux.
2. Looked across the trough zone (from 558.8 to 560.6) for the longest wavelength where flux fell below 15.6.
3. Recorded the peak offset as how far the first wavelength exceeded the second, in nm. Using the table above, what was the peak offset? 7.50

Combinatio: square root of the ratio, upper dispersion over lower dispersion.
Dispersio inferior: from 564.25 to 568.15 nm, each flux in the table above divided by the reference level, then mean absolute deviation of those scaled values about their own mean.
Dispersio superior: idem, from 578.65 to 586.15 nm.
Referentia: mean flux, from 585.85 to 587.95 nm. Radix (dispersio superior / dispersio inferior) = 0.751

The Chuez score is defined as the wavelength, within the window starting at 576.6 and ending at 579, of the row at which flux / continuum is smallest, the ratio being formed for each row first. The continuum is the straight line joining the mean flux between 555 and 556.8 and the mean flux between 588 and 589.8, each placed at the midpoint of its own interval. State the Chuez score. 576.7 nm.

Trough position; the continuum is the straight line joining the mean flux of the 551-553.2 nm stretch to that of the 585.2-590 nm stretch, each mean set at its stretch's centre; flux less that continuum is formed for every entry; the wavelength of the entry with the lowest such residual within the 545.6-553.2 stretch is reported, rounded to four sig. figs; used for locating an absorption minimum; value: 552.4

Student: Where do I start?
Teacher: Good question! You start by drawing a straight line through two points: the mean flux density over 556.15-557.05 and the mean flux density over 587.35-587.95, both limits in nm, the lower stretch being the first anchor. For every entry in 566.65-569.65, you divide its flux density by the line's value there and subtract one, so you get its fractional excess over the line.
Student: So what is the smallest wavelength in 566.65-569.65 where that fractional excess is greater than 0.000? 567.7 nm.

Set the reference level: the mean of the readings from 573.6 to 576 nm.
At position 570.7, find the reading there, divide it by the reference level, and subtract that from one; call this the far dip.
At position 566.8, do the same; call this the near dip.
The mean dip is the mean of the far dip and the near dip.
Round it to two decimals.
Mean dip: 0.09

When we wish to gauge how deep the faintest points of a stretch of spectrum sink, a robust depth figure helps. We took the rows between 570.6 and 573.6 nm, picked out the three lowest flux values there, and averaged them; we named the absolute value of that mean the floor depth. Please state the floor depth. 14.0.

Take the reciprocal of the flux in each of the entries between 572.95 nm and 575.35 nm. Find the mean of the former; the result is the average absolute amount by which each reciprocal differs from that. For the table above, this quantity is 0.0016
